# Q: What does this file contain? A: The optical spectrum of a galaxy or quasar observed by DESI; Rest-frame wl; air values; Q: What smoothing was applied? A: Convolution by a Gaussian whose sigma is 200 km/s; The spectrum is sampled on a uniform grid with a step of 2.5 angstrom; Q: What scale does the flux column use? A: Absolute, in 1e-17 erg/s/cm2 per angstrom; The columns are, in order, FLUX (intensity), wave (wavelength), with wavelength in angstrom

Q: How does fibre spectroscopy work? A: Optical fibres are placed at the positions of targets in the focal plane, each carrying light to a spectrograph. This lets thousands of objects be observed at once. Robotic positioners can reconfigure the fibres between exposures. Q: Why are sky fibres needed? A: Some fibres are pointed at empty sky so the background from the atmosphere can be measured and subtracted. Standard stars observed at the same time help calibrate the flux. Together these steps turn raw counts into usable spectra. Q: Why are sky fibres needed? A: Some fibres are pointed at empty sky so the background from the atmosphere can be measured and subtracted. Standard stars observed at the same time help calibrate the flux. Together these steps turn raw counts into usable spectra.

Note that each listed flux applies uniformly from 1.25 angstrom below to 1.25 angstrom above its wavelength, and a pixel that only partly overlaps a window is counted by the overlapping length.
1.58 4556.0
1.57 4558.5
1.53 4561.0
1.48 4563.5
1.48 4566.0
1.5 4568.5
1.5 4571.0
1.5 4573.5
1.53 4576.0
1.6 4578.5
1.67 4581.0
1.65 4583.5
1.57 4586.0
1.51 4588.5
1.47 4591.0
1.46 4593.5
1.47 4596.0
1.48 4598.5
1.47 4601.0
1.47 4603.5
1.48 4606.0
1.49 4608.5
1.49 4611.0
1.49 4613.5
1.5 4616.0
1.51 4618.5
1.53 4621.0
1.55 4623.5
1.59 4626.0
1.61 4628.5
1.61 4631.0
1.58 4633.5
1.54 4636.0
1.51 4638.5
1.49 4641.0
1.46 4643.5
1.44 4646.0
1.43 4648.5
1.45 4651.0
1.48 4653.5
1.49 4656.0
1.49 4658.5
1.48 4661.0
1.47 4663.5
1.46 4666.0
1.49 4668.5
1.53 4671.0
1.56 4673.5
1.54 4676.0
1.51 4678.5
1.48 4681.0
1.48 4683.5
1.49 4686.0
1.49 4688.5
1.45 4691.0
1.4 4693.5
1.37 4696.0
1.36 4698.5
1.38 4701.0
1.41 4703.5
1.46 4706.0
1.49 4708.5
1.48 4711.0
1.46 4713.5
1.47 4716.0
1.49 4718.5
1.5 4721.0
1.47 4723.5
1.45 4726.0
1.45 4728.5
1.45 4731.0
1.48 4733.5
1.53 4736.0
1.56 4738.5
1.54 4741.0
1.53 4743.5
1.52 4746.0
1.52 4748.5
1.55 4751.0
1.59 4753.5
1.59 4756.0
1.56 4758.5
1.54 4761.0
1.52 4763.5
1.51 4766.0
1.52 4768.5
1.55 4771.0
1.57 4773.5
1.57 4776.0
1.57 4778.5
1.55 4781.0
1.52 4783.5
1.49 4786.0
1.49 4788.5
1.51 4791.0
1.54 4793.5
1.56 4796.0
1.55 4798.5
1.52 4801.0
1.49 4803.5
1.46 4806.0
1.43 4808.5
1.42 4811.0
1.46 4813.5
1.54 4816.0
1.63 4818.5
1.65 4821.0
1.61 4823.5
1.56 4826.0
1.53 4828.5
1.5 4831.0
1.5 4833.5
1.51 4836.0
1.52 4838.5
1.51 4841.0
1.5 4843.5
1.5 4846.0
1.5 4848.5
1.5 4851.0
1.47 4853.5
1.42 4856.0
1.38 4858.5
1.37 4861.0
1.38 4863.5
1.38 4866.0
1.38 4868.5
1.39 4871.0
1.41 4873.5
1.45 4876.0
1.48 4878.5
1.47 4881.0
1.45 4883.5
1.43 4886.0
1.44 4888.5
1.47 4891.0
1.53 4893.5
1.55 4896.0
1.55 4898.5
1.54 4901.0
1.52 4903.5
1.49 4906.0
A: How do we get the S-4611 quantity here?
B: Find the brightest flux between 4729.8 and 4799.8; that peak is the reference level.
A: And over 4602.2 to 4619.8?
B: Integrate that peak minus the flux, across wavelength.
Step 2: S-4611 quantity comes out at 1.8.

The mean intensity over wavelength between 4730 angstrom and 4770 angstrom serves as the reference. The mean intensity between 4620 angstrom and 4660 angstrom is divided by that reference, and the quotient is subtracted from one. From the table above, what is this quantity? 0.011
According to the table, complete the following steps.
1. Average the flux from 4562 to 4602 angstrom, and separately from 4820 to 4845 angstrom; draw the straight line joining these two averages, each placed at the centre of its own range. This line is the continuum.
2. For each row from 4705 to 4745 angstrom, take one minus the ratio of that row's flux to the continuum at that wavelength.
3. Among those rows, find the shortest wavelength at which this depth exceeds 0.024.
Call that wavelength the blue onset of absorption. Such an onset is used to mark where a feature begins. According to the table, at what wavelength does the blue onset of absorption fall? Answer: 4706.0 angstrom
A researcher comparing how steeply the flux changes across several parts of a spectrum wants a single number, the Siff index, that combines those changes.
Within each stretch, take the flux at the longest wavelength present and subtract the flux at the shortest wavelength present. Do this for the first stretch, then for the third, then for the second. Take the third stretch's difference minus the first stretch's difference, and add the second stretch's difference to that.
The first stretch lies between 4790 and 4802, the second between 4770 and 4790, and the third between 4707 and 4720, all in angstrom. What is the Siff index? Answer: -0.07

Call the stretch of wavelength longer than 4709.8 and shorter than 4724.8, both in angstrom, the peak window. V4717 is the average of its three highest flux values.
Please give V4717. 1.49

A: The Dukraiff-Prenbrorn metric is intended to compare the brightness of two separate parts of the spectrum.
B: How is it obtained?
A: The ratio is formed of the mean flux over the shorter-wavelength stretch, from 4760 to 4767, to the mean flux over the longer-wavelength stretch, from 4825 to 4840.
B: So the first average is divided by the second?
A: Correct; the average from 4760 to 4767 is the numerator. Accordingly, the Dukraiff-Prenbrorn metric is 1.00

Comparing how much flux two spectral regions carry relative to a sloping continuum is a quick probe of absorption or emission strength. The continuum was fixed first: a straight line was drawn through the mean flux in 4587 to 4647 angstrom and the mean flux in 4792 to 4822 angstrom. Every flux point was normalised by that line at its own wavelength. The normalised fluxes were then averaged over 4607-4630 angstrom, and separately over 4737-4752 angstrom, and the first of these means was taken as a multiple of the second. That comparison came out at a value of 1.00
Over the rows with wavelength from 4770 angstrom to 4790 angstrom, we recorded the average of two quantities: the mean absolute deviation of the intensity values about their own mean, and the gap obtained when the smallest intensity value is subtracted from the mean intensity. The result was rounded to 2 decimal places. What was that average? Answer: 0.04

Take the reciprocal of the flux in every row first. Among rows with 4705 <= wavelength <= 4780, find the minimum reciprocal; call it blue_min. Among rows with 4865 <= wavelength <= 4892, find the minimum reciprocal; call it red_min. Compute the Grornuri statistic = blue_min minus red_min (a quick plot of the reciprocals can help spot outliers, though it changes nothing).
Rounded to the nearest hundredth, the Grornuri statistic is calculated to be -0.05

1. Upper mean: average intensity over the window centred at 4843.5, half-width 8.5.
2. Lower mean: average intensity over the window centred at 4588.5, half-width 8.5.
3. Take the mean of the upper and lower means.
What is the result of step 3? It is 1.524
